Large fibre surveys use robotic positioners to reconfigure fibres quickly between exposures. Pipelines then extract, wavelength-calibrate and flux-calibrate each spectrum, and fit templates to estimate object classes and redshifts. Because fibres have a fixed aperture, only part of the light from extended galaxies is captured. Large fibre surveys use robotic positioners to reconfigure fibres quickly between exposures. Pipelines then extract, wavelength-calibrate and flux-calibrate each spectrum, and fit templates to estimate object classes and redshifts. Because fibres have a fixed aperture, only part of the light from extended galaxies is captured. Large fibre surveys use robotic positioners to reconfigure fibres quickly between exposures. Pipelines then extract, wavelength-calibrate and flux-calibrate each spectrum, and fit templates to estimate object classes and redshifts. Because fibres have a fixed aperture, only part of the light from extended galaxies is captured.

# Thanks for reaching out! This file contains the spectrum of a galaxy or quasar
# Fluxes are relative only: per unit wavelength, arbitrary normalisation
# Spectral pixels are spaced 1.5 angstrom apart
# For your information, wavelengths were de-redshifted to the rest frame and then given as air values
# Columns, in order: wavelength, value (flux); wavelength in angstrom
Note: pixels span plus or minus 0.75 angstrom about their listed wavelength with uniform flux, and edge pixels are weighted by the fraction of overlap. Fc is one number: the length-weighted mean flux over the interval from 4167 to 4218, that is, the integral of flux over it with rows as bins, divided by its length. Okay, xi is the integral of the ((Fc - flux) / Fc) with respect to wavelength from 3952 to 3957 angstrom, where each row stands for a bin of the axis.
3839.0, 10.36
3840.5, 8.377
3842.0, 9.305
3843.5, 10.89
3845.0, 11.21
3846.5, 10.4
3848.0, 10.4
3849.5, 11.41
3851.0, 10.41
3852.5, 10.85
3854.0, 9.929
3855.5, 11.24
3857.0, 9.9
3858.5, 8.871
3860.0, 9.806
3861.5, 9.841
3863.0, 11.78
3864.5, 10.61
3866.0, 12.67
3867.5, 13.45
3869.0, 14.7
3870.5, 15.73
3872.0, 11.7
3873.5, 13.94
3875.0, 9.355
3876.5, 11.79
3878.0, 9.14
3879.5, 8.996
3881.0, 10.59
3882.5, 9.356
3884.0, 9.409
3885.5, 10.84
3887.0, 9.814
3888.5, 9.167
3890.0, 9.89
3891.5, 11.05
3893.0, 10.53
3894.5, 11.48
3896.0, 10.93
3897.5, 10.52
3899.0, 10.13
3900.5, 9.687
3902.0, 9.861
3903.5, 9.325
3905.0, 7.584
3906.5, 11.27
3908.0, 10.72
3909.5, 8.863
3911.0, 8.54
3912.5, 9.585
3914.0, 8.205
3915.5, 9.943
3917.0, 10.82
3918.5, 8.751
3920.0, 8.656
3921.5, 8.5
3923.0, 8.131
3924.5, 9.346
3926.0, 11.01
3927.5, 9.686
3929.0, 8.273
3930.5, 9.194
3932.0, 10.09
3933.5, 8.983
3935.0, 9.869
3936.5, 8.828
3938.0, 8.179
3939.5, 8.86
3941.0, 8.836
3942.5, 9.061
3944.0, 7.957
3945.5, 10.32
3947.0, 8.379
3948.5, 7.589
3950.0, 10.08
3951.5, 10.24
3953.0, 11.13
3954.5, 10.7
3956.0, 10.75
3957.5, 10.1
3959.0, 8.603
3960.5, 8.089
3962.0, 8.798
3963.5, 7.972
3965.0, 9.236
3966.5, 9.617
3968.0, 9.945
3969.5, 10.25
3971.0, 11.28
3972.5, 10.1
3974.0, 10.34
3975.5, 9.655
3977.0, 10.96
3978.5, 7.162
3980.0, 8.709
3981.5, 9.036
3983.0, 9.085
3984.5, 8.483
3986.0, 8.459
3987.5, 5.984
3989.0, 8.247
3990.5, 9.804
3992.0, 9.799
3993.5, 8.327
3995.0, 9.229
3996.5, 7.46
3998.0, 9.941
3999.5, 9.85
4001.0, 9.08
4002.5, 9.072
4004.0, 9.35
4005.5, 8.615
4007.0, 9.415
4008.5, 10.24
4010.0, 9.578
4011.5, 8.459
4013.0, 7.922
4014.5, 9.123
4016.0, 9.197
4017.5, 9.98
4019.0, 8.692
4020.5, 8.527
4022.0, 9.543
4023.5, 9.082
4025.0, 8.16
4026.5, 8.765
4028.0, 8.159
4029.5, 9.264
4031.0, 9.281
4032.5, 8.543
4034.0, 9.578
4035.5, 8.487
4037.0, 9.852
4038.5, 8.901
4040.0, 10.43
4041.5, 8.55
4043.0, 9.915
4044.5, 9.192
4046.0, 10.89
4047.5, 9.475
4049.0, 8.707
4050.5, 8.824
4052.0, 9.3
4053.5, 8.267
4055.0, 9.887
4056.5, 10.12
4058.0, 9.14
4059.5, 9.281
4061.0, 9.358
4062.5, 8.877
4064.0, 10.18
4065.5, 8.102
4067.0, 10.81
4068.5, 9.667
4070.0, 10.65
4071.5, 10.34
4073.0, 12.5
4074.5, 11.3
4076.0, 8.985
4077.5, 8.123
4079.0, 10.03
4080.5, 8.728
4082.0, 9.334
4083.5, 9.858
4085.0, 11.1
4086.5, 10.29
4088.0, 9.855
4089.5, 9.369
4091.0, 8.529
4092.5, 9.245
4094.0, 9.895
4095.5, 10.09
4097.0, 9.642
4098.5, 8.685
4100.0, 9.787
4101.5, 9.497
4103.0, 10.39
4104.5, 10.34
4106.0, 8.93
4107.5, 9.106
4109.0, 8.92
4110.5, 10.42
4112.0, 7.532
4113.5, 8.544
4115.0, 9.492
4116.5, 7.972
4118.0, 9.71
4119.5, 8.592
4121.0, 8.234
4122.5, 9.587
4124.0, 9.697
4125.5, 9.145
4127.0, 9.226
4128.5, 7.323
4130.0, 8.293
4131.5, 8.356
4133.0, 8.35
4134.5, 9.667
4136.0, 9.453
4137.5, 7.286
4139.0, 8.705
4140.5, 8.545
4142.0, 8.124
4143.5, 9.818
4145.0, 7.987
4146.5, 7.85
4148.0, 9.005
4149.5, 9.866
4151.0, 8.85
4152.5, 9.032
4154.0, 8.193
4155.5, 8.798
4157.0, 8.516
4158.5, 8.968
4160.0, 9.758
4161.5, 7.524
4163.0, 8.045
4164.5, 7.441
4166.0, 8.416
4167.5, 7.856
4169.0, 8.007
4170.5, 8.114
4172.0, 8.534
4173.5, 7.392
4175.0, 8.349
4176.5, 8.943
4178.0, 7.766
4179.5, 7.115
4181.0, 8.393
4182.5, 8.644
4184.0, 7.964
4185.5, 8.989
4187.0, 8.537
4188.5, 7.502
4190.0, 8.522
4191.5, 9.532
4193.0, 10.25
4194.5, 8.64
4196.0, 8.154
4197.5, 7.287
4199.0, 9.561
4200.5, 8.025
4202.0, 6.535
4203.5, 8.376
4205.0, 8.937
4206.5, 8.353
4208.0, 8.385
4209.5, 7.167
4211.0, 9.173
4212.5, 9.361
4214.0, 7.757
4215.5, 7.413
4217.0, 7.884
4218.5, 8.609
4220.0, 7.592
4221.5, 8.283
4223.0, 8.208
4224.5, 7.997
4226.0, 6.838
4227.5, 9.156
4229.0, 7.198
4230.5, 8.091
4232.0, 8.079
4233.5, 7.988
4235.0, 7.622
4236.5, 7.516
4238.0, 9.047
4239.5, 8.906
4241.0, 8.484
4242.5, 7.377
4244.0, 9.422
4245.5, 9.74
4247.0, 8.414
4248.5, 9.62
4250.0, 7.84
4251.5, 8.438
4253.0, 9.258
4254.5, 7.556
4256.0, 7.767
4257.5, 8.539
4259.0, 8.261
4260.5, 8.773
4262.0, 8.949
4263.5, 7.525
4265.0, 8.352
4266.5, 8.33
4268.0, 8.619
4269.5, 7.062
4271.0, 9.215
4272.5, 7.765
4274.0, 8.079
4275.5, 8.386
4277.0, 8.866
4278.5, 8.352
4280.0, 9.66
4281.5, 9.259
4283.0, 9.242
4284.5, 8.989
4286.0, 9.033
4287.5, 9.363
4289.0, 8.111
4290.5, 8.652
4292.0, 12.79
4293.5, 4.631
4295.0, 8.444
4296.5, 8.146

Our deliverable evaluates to -1.52 angstrom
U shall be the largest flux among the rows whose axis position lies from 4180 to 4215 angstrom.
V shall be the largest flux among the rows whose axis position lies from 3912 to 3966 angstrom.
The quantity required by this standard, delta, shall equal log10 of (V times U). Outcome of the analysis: 2.06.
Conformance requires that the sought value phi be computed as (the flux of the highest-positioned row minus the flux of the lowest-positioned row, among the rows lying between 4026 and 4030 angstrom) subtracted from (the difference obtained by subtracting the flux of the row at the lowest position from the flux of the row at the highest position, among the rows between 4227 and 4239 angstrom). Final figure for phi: -1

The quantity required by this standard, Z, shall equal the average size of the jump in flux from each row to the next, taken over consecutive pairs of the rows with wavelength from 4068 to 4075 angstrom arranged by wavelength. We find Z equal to 1.2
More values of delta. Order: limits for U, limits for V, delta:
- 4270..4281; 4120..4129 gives 1.97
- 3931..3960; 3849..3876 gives 2.24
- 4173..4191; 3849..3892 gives 2.15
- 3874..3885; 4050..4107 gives 2.17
